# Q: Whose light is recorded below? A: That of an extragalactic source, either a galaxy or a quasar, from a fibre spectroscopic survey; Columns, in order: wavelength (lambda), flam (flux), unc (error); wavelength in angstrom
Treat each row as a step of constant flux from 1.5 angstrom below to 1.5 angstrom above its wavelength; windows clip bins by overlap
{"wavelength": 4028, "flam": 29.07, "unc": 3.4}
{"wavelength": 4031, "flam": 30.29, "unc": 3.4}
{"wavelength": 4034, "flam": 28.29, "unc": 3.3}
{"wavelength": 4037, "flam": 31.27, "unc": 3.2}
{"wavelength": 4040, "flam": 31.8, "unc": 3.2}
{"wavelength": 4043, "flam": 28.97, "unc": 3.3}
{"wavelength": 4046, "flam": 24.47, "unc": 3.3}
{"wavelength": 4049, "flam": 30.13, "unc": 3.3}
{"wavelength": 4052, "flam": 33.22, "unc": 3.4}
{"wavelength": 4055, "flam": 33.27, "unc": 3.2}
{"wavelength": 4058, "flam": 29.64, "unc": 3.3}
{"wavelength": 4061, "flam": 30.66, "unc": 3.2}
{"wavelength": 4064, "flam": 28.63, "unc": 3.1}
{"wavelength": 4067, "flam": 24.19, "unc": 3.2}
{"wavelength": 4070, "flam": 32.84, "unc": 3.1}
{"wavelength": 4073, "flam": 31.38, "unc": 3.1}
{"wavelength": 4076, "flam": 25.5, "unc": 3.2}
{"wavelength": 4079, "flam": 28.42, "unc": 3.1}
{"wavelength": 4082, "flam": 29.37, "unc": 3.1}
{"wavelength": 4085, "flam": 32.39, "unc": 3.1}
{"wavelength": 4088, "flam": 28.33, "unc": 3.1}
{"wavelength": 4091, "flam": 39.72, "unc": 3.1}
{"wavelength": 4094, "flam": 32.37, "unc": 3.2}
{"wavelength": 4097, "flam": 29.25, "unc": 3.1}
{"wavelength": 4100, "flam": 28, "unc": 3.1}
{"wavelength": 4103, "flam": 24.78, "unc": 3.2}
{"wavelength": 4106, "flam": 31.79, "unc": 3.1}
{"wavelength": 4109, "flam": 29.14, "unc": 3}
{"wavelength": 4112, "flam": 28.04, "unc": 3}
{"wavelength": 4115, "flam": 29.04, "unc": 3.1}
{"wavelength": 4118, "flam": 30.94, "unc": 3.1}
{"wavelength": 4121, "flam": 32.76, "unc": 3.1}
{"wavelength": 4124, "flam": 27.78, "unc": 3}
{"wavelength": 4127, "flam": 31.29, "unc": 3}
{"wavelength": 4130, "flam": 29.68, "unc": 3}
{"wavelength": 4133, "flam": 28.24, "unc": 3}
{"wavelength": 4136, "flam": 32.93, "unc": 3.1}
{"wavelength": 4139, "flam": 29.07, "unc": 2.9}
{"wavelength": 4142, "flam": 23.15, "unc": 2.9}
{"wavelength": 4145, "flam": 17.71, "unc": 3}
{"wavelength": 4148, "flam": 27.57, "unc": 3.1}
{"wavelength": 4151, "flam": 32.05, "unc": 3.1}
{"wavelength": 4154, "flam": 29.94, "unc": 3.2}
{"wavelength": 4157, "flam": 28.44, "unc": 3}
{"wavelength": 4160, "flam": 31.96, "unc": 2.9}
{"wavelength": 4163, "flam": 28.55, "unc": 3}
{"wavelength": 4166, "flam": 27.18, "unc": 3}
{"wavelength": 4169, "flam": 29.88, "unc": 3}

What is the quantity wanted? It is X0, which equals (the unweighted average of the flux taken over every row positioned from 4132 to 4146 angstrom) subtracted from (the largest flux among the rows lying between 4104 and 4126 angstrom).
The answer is 6.5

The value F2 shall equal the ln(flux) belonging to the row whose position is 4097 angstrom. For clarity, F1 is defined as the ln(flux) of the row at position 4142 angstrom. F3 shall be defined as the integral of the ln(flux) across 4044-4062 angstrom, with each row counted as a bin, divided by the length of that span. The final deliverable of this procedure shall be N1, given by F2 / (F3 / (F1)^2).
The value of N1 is 9.80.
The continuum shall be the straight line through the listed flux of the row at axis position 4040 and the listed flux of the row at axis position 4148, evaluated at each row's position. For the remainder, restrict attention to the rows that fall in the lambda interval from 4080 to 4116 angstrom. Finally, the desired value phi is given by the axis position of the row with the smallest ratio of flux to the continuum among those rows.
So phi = 4103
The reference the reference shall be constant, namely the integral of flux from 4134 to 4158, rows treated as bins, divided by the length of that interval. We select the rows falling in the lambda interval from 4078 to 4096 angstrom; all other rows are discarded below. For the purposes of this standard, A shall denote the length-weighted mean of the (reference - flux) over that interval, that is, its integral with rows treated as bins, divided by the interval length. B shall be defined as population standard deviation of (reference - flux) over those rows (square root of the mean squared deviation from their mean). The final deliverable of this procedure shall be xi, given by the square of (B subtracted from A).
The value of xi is 66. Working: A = -4.2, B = 3.9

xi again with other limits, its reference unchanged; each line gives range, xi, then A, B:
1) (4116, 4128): 23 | -3.0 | 1.8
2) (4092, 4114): 16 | -1.7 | 2.4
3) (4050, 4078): 29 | -2.3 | 3.1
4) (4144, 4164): 27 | -0.7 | 4.5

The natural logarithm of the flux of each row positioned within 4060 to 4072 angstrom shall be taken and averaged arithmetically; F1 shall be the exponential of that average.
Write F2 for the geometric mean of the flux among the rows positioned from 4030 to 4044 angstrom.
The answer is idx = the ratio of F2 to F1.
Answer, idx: 1.04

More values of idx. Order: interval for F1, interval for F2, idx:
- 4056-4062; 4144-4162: 0.91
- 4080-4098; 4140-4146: 0.64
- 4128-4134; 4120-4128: 1.05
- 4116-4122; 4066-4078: 0.89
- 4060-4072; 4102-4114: 0.98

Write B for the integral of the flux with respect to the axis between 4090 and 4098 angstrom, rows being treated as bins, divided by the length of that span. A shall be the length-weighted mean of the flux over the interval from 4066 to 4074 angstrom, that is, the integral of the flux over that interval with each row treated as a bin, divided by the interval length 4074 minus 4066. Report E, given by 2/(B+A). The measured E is 0.0316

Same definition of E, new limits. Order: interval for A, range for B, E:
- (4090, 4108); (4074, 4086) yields 0.0336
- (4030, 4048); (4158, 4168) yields 0.0342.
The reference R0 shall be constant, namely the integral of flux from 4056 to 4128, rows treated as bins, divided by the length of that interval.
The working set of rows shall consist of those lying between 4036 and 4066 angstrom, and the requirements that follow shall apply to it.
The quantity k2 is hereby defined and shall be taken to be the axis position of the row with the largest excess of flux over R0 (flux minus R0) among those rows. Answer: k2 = 4055 angstrom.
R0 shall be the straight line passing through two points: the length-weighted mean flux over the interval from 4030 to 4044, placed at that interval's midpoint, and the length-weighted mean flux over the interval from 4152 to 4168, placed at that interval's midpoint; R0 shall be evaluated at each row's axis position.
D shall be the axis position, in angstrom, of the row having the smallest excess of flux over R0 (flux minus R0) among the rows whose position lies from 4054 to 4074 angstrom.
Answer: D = 4067 angstrom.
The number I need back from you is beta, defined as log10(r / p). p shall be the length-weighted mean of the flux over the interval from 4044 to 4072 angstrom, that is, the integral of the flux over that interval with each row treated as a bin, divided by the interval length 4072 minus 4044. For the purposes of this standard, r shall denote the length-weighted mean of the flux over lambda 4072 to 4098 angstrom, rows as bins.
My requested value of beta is 0.015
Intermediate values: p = 29.7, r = 30.8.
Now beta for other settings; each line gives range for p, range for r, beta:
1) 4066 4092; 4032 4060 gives -0.001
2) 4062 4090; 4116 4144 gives 0.001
